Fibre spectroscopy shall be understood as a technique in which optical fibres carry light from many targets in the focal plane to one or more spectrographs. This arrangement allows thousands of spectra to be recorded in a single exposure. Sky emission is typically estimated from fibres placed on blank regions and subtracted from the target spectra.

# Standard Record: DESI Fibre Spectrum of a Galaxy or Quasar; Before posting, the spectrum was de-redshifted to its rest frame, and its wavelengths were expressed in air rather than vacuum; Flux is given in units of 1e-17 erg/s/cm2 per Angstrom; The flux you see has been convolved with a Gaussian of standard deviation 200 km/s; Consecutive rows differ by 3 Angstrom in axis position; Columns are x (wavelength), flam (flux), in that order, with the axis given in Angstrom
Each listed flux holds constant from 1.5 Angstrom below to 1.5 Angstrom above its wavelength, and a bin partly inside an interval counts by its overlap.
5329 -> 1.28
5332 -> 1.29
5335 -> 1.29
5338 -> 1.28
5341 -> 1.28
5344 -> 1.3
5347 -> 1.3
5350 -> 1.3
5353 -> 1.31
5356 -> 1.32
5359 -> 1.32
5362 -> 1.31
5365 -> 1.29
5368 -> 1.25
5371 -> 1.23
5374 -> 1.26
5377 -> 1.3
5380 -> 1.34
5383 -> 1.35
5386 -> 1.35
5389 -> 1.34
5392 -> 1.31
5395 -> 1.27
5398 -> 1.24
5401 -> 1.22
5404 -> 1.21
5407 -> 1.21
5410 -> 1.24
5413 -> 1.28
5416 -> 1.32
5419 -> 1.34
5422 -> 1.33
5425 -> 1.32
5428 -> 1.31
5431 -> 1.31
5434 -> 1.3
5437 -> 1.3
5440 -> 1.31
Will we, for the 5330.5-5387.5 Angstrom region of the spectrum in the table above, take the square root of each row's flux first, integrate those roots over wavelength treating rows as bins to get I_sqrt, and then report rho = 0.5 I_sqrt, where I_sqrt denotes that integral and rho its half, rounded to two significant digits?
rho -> 32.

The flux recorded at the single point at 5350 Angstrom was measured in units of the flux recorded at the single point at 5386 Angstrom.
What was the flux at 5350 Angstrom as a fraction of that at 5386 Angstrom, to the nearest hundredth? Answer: 0.96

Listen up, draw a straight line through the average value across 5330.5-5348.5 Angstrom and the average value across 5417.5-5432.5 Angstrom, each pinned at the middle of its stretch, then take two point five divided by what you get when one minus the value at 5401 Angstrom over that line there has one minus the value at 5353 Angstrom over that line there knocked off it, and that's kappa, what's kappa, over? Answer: 30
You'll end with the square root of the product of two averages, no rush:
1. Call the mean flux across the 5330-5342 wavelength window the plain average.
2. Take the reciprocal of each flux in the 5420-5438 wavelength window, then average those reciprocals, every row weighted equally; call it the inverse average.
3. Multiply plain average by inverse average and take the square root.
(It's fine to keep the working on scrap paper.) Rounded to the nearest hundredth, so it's 0.99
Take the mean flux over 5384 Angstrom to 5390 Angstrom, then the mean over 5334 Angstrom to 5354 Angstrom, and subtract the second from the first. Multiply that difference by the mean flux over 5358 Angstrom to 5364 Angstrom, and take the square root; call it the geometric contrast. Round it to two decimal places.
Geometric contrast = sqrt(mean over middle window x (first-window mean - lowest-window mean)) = 0.26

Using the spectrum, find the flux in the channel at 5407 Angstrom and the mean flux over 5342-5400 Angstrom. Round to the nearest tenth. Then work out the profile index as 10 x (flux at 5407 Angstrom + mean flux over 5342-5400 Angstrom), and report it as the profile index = 25.1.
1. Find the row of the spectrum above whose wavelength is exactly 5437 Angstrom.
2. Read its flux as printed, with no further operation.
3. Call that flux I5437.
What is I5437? 1.3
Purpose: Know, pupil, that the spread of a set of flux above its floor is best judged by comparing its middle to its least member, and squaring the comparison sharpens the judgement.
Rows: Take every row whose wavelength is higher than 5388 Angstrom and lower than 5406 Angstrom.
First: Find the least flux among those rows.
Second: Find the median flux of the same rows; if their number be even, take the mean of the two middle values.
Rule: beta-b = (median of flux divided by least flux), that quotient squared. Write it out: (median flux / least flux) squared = 1.08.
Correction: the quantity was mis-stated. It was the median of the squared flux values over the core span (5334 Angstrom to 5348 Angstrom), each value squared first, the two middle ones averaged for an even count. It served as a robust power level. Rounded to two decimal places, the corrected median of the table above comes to 1.66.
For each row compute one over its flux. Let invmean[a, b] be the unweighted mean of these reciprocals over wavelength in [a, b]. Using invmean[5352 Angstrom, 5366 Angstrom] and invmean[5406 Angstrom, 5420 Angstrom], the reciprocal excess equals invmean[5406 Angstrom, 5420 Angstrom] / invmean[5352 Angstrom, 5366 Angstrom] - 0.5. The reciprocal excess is 0.53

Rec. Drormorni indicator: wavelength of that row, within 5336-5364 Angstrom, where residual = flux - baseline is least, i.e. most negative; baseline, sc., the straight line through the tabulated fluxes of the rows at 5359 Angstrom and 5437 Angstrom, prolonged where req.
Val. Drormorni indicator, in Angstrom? 5338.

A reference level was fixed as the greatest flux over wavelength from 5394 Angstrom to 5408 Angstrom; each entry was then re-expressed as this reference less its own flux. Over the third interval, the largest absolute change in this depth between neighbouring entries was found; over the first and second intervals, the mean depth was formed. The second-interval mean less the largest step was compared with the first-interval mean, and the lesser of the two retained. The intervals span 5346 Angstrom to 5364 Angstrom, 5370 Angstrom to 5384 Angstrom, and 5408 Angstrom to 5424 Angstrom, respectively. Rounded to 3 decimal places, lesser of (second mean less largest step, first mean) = -0.066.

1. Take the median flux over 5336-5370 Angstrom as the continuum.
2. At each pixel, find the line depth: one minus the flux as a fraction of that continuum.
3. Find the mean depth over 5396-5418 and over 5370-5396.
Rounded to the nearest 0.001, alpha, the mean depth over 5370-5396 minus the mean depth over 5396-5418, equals -0.046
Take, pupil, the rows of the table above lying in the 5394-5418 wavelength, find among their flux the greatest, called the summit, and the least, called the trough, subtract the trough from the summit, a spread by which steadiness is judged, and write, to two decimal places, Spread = 0.11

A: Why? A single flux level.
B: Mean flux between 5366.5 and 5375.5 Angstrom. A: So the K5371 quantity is 1.25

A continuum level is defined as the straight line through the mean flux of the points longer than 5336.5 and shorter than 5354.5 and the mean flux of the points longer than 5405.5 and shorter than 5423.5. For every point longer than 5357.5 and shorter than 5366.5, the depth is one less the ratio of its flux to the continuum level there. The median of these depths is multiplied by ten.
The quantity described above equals -0.13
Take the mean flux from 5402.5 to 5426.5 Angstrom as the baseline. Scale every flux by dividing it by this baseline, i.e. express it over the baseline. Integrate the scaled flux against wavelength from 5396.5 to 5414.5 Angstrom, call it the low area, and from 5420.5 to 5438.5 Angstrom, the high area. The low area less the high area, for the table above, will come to -1.1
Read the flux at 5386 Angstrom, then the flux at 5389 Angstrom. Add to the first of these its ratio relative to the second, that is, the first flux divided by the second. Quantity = 2.36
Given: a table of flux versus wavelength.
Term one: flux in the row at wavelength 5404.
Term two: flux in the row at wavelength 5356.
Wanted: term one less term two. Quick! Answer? -0.11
